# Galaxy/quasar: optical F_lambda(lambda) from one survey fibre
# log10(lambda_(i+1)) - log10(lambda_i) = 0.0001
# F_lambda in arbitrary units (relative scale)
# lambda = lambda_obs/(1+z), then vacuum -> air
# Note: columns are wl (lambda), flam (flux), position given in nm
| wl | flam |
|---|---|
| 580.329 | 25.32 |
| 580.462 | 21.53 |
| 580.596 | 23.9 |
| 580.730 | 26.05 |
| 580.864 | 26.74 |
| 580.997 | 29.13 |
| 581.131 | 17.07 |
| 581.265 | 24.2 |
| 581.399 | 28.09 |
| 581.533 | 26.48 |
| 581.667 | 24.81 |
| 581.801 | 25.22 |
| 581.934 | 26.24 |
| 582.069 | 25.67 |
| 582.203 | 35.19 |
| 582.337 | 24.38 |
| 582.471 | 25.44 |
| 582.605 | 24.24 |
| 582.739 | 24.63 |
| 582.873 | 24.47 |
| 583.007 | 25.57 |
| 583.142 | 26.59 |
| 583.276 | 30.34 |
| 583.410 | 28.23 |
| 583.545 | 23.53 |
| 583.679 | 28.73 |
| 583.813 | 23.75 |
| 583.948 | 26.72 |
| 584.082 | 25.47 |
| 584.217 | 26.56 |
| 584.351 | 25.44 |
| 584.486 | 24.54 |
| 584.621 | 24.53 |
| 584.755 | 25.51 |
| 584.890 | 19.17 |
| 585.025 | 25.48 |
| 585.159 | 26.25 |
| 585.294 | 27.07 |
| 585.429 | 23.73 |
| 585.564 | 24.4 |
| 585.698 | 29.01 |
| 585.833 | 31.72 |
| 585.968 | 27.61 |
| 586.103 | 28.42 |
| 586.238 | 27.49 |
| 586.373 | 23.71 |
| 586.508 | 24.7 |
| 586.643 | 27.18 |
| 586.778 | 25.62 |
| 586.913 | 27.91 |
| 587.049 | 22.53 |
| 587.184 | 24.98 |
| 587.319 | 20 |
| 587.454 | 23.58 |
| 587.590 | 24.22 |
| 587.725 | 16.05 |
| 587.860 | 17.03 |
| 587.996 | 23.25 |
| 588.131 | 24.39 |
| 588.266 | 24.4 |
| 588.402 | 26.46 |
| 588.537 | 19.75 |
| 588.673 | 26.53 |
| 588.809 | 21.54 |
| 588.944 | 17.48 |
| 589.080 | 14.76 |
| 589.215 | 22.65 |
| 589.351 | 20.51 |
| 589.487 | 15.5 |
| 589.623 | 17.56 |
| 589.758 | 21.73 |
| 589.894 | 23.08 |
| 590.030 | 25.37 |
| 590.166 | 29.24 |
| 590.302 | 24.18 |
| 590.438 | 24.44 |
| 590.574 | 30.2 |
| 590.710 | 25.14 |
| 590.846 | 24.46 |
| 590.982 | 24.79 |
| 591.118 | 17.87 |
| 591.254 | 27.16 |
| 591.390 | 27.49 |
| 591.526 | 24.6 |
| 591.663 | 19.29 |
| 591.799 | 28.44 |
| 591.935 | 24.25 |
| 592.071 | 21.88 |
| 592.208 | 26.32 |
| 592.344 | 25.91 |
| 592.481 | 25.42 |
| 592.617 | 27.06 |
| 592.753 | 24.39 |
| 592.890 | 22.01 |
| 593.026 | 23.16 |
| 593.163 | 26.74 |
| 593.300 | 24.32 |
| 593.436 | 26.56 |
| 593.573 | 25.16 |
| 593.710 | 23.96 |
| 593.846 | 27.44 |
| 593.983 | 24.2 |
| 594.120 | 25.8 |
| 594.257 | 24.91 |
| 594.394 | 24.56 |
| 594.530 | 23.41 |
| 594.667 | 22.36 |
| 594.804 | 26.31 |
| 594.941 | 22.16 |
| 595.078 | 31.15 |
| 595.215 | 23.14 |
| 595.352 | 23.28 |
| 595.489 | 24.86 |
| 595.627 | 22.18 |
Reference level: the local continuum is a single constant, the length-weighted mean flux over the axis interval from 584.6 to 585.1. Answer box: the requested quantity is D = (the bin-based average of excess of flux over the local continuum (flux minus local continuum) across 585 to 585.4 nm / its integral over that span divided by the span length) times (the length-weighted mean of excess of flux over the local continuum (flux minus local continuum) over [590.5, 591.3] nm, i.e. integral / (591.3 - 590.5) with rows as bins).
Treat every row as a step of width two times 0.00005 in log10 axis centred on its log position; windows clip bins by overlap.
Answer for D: 2.9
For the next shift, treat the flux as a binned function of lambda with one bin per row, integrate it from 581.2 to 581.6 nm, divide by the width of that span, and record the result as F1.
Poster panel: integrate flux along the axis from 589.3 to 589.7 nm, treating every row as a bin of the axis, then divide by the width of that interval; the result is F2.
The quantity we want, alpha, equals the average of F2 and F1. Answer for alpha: 22.0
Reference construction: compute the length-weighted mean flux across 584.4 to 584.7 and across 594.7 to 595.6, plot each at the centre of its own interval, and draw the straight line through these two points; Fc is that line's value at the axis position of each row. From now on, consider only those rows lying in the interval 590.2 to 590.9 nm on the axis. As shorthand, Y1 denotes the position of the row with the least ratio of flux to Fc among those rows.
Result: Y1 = 590.302 nm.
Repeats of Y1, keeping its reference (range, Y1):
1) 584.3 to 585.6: 584.890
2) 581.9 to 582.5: 582.337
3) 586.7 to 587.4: 587.319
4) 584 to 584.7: 584.621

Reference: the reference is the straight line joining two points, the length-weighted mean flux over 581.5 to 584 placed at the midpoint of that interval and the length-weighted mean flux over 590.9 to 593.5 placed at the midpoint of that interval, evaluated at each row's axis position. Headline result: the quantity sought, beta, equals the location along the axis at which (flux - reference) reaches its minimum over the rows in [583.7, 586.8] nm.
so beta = 584.890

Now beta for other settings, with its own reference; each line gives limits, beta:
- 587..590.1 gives 589.080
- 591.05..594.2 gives 591.118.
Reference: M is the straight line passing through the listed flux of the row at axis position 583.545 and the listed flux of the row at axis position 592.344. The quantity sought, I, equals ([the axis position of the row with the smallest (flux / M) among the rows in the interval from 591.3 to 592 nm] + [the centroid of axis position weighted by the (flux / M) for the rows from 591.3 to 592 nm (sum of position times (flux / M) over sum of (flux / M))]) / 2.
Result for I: 591.66 nm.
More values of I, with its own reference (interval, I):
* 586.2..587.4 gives 587.04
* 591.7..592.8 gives 592.17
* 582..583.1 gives 582.56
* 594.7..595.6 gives 595.04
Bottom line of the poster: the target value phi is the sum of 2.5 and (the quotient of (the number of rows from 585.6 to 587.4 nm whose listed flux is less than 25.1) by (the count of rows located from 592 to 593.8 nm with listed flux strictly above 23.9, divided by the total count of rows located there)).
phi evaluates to 9.0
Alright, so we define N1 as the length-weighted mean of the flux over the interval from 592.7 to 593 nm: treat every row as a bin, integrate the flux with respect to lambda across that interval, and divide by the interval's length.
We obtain 23.1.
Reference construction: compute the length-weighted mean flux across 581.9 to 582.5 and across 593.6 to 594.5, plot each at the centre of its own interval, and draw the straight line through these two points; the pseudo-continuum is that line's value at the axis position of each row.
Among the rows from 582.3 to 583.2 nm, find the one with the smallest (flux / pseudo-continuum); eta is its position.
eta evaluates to 582.605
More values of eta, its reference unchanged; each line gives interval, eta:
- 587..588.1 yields 587.725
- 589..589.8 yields 589.080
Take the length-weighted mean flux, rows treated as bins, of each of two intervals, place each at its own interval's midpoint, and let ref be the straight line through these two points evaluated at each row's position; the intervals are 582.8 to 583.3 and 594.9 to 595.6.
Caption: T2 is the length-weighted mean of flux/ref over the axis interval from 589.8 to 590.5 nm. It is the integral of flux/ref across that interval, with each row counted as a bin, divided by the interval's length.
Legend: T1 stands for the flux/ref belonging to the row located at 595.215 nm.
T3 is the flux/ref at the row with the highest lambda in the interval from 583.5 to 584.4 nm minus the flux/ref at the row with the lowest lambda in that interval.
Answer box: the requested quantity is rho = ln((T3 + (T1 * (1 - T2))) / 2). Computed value -3.1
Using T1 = 0.93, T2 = 0.99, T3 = 0.08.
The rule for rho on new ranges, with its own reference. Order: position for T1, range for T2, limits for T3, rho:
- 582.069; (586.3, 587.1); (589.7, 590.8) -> -2.5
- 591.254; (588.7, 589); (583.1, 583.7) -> -1.9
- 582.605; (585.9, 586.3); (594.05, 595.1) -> -2.6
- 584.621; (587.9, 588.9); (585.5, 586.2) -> -2.1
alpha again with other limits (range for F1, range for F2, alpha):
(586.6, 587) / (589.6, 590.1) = 24.5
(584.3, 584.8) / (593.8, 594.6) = 25.0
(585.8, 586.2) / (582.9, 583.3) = 27.9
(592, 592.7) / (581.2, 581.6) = 25.8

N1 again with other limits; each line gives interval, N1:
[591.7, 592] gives 25.7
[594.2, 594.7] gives 23.9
